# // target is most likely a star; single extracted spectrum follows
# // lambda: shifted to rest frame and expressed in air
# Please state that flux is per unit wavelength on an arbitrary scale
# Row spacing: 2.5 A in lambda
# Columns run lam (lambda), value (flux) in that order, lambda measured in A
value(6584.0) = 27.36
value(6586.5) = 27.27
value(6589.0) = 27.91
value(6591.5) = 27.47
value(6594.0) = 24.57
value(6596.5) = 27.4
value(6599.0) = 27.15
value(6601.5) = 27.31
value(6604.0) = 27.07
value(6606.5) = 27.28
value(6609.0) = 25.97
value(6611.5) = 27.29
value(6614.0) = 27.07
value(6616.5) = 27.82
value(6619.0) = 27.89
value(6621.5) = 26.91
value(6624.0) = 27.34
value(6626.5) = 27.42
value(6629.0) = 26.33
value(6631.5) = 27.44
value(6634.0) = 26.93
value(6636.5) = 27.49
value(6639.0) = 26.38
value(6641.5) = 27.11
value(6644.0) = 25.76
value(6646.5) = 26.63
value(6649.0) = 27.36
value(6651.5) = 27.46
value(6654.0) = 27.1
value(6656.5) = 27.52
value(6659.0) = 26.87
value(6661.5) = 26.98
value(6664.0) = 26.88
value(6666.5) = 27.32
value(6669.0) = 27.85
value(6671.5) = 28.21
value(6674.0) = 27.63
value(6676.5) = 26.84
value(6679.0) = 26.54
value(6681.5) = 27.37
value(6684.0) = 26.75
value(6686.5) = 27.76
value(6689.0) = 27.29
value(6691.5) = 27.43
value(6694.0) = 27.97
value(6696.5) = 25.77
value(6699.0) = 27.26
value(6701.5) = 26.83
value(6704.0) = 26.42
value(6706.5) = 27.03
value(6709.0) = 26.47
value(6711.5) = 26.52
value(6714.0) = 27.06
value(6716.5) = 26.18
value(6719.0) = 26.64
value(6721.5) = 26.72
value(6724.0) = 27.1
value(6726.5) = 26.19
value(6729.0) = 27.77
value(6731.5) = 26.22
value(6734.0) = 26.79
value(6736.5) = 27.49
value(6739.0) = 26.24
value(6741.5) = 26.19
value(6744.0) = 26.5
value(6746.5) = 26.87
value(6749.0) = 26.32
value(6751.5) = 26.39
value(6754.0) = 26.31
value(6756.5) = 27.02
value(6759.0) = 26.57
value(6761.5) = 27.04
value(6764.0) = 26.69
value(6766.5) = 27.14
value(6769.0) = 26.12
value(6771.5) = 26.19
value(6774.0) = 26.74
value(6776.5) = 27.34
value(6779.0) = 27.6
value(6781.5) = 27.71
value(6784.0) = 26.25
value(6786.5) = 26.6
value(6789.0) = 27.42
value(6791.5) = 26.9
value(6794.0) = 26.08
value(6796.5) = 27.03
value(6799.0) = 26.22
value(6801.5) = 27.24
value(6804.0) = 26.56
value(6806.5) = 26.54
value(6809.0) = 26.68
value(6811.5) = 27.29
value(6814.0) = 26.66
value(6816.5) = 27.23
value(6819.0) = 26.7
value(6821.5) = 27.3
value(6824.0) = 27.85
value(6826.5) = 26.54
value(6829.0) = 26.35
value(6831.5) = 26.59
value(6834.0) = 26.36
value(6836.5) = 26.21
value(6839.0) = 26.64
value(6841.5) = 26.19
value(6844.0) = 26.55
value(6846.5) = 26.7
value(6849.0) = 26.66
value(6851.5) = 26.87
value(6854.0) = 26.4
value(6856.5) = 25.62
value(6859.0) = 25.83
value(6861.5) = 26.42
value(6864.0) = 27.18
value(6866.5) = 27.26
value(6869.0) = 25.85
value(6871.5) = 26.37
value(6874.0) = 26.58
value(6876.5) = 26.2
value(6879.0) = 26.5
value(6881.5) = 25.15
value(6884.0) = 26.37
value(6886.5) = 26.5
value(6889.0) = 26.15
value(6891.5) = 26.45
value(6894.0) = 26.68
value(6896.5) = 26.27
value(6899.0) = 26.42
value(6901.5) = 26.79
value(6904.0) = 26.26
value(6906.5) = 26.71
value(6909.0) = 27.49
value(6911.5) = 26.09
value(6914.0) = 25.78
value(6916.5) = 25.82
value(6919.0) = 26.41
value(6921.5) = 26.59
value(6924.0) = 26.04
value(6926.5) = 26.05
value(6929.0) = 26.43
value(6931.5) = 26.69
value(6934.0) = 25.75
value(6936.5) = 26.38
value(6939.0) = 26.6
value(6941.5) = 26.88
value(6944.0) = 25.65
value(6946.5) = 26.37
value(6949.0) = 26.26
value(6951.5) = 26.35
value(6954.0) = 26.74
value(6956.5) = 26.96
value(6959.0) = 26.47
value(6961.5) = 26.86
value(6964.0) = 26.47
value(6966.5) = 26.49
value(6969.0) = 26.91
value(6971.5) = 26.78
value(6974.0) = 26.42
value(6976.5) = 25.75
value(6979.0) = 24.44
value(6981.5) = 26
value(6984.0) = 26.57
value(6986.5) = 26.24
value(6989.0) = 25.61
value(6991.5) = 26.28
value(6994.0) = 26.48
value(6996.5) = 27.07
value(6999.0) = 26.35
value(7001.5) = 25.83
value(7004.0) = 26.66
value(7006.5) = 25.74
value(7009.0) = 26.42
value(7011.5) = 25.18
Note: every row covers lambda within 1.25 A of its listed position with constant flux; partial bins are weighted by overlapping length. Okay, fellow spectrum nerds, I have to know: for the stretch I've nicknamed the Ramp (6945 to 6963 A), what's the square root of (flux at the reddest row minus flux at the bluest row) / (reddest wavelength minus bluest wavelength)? 0.181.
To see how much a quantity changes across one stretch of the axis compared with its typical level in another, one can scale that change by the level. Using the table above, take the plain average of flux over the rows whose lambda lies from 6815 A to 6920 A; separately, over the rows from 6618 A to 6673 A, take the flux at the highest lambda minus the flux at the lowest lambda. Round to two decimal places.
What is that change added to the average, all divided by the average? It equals 1.01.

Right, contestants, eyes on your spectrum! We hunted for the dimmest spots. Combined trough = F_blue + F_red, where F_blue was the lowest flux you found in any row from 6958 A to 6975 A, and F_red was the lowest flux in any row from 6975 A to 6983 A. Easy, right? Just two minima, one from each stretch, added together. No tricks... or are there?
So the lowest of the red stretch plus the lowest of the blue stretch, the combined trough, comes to 50.9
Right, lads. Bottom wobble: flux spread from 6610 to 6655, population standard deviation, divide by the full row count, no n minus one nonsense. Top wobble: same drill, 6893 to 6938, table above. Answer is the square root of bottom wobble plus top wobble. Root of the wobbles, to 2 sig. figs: 0.97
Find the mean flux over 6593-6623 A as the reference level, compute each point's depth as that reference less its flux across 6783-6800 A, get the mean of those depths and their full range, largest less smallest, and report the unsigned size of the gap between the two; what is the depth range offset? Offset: 1.0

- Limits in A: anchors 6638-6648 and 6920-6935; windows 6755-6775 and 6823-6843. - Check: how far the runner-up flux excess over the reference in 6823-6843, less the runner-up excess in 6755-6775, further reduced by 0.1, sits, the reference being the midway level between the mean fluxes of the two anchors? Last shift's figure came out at -0.5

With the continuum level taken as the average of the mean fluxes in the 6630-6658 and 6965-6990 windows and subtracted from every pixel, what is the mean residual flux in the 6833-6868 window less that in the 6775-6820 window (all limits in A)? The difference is -0.40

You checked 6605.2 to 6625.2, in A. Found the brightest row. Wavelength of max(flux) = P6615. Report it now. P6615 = 6619.0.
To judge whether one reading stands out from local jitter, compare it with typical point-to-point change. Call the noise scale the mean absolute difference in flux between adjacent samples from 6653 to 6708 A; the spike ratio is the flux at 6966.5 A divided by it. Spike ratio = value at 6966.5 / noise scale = 43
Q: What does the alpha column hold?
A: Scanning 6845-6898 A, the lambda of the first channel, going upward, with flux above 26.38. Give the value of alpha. 6846.5 A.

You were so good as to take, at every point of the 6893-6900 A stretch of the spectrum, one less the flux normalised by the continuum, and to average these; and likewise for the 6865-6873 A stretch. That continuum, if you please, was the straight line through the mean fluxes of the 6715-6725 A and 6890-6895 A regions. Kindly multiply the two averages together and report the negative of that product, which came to 0.0000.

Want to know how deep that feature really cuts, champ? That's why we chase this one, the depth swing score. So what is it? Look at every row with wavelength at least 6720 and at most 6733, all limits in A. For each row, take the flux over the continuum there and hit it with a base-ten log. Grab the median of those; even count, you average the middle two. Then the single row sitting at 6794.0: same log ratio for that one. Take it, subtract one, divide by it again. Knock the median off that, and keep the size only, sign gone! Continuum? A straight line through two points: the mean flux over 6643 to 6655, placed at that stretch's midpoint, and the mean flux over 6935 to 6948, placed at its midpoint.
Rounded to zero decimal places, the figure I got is 113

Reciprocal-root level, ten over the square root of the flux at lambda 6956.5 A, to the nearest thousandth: 1.926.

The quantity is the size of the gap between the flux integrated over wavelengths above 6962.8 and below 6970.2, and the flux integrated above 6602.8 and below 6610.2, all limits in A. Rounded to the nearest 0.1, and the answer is 1.1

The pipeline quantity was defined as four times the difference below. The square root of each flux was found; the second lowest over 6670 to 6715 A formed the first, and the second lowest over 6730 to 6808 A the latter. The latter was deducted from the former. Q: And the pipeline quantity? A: 0.12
